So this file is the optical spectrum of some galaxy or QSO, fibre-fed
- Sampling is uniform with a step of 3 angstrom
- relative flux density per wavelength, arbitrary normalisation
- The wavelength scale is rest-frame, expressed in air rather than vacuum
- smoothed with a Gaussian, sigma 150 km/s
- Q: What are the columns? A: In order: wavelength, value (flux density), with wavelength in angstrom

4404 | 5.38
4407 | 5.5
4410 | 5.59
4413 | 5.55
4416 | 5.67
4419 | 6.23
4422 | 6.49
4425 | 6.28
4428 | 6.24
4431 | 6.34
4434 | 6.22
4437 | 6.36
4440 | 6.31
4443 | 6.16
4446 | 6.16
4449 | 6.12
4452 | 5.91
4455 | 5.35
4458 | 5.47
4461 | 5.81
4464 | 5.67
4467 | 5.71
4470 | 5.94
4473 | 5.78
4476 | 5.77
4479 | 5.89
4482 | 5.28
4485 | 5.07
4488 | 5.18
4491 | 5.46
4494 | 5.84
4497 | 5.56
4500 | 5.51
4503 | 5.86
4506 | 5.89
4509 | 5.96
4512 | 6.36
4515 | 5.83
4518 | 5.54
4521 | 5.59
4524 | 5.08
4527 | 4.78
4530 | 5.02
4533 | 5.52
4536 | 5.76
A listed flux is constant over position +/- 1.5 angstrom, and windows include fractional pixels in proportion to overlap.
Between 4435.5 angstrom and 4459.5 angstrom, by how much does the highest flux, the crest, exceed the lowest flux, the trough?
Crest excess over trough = 1.0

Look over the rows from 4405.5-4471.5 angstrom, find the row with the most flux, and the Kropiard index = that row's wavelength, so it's 4422 angstrom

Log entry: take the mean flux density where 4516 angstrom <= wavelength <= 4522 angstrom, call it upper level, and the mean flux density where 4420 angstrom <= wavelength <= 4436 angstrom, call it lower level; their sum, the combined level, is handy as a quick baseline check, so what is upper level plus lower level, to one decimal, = 11.9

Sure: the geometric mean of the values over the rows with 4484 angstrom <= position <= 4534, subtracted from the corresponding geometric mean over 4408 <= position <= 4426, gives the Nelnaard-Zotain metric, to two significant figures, 0.44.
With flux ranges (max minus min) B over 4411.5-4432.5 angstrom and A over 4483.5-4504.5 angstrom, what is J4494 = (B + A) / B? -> 1.8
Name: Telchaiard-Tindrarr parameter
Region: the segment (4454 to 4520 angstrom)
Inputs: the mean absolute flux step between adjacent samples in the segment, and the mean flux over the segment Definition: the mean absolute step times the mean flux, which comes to 1.28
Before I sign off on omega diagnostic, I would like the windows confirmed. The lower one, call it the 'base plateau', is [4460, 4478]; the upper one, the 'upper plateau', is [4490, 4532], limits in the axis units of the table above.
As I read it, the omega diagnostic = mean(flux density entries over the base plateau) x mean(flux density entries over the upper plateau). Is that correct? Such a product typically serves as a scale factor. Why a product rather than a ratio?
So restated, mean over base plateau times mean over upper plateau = 32.3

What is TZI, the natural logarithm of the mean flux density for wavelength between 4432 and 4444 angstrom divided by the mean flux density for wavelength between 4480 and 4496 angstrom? 0.15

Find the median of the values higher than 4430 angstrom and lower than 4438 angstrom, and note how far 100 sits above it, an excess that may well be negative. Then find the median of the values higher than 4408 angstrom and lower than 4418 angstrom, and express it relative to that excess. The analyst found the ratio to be 0.060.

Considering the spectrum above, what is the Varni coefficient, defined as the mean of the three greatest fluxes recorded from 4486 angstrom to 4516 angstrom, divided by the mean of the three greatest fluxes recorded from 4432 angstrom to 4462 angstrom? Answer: 0.96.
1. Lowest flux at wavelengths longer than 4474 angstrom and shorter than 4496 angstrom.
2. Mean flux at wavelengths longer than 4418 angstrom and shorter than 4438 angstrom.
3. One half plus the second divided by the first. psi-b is 1.74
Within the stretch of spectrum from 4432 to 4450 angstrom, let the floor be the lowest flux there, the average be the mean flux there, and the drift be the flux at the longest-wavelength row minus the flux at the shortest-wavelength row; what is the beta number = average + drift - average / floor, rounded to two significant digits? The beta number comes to 5.1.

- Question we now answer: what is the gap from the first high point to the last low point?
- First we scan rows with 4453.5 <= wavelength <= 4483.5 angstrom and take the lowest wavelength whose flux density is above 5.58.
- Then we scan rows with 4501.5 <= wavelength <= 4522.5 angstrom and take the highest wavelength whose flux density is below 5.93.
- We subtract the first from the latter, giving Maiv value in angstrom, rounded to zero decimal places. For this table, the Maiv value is 60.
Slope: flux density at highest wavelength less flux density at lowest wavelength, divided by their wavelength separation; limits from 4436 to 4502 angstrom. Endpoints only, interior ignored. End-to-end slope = -0.01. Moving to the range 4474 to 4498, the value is -0.01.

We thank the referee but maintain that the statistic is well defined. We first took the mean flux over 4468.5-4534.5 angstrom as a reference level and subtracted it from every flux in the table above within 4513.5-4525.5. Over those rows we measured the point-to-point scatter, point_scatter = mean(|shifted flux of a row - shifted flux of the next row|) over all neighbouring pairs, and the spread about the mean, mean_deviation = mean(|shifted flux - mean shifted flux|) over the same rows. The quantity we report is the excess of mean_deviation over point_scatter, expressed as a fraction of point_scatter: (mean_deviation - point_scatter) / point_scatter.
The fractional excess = -0.24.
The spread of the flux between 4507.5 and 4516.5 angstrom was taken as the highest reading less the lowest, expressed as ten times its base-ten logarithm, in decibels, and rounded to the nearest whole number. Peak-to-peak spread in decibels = -3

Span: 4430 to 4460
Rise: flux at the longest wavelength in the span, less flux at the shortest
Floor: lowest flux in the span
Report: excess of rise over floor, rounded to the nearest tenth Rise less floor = -6.2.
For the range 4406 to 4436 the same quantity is -4.8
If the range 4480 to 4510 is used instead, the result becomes -4.4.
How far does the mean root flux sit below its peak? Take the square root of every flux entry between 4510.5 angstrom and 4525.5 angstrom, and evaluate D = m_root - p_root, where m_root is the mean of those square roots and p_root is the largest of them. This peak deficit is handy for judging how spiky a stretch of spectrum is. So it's -0.14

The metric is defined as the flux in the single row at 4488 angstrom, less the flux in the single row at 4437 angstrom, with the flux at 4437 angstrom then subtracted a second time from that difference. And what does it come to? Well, -7.5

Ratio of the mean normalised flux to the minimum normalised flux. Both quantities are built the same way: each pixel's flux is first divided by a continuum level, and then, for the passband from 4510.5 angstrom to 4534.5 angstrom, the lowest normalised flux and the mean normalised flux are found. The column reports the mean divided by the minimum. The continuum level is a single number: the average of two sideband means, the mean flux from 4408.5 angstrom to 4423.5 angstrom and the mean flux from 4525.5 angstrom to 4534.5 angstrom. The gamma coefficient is 1.14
